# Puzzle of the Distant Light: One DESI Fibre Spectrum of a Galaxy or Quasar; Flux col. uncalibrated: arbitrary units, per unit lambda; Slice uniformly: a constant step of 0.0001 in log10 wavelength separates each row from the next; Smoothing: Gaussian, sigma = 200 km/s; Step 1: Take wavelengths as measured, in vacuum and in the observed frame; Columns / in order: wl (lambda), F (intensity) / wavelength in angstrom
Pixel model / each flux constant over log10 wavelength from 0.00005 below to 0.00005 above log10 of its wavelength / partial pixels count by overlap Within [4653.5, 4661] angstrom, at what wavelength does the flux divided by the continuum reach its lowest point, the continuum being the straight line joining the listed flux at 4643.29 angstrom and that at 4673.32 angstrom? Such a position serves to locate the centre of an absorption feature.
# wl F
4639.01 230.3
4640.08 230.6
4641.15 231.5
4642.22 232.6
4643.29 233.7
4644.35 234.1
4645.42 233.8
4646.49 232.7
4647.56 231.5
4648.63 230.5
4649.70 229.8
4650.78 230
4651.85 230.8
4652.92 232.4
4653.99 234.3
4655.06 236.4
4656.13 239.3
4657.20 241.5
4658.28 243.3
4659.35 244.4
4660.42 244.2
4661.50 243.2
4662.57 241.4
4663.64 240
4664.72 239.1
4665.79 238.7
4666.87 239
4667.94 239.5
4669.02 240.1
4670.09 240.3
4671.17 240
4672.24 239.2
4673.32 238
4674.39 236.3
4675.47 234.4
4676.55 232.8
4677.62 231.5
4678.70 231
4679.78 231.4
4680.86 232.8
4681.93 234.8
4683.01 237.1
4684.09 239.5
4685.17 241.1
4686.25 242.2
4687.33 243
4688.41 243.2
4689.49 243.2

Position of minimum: 4653.99 angstrom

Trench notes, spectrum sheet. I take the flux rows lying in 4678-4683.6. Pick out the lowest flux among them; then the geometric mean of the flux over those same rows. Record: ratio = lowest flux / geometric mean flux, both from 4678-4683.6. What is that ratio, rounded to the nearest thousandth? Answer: 0.990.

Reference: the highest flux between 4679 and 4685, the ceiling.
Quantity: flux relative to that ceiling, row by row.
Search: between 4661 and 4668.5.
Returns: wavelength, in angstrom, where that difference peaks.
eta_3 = 4661.50 angstrom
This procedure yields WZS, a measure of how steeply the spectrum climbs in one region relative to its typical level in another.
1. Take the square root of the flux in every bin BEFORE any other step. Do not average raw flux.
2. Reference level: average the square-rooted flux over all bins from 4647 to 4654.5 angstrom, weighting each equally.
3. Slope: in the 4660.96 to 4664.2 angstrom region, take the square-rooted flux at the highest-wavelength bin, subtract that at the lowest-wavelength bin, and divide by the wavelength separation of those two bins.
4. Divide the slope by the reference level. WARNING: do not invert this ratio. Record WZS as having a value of -0.0032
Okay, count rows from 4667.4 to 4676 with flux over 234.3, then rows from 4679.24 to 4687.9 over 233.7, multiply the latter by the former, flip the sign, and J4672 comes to -48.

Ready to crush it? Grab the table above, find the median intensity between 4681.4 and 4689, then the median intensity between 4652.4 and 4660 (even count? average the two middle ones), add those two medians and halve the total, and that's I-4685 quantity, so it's 240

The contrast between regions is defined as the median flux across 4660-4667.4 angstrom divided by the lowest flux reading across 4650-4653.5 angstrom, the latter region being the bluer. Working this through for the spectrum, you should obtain 1.04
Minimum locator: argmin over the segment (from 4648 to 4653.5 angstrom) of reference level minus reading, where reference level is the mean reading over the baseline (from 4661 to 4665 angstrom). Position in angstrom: 4652.92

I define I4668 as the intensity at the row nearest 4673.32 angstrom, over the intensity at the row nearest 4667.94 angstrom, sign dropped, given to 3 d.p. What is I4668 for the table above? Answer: 0.994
